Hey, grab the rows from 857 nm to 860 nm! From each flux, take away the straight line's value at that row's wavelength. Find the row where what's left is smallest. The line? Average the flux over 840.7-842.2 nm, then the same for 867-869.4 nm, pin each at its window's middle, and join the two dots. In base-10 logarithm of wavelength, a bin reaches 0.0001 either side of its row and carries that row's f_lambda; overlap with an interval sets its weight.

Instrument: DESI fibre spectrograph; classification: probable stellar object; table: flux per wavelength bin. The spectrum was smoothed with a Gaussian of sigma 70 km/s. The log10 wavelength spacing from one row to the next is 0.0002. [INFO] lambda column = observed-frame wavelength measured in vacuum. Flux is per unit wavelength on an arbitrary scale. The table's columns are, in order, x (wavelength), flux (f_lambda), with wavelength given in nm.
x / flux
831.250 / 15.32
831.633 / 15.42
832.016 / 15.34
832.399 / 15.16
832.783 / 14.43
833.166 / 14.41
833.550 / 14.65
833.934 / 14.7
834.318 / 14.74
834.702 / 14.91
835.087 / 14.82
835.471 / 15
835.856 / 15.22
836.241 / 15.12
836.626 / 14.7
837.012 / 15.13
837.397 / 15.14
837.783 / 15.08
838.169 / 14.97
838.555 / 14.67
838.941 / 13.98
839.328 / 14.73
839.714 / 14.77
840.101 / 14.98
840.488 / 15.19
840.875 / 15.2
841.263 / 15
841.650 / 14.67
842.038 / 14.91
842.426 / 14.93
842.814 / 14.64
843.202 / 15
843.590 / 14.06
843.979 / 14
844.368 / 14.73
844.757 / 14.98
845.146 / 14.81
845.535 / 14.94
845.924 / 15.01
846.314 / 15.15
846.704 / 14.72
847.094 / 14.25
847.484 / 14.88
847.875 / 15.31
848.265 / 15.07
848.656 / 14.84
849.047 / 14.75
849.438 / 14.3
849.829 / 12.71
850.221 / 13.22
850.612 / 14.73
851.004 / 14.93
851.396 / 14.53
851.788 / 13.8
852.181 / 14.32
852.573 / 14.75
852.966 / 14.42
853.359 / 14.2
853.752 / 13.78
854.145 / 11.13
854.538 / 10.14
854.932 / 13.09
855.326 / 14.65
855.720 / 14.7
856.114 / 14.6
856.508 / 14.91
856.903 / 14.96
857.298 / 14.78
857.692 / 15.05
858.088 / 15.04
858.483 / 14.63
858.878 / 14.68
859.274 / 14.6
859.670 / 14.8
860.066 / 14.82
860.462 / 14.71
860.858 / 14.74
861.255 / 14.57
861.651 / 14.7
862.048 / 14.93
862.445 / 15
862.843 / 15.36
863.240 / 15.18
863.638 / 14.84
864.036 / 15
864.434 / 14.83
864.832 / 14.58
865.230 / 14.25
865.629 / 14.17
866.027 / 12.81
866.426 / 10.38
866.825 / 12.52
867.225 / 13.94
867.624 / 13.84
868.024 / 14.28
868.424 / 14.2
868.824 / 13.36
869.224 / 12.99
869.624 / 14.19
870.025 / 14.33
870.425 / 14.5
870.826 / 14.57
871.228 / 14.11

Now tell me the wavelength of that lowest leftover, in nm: 858.483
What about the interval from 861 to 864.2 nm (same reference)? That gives 861.255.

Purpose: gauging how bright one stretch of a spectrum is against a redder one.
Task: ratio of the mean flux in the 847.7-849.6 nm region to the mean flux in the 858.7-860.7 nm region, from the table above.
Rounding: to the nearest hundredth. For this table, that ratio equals 1.01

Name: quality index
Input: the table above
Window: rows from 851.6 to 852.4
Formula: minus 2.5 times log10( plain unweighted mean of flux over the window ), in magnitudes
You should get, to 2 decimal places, -2.87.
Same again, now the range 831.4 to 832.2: -2.97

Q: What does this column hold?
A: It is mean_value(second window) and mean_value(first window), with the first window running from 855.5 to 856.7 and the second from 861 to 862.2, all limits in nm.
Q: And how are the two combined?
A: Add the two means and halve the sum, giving 14.7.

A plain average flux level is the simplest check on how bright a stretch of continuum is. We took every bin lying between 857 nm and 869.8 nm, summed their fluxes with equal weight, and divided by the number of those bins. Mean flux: 14.3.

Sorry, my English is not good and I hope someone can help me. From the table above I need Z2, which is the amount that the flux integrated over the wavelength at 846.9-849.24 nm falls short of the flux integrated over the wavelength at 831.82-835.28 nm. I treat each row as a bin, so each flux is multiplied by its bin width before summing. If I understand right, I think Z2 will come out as 16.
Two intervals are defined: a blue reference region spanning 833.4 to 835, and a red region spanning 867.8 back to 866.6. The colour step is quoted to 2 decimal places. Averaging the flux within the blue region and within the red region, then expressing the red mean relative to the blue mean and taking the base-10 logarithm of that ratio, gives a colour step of -0.04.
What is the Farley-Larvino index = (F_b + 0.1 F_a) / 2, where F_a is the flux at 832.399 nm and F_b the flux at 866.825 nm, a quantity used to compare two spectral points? 7.02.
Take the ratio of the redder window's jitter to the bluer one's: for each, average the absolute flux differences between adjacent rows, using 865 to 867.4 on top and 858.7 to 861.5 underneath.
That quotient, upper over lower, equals 14.6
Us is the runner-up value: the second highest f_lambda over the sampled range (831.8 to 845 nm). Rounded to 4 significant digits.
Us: 15.22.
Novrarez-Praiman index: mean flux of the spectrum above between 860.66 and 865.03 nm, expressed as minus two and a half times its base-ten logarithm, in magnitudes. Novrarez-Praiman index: -2.93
